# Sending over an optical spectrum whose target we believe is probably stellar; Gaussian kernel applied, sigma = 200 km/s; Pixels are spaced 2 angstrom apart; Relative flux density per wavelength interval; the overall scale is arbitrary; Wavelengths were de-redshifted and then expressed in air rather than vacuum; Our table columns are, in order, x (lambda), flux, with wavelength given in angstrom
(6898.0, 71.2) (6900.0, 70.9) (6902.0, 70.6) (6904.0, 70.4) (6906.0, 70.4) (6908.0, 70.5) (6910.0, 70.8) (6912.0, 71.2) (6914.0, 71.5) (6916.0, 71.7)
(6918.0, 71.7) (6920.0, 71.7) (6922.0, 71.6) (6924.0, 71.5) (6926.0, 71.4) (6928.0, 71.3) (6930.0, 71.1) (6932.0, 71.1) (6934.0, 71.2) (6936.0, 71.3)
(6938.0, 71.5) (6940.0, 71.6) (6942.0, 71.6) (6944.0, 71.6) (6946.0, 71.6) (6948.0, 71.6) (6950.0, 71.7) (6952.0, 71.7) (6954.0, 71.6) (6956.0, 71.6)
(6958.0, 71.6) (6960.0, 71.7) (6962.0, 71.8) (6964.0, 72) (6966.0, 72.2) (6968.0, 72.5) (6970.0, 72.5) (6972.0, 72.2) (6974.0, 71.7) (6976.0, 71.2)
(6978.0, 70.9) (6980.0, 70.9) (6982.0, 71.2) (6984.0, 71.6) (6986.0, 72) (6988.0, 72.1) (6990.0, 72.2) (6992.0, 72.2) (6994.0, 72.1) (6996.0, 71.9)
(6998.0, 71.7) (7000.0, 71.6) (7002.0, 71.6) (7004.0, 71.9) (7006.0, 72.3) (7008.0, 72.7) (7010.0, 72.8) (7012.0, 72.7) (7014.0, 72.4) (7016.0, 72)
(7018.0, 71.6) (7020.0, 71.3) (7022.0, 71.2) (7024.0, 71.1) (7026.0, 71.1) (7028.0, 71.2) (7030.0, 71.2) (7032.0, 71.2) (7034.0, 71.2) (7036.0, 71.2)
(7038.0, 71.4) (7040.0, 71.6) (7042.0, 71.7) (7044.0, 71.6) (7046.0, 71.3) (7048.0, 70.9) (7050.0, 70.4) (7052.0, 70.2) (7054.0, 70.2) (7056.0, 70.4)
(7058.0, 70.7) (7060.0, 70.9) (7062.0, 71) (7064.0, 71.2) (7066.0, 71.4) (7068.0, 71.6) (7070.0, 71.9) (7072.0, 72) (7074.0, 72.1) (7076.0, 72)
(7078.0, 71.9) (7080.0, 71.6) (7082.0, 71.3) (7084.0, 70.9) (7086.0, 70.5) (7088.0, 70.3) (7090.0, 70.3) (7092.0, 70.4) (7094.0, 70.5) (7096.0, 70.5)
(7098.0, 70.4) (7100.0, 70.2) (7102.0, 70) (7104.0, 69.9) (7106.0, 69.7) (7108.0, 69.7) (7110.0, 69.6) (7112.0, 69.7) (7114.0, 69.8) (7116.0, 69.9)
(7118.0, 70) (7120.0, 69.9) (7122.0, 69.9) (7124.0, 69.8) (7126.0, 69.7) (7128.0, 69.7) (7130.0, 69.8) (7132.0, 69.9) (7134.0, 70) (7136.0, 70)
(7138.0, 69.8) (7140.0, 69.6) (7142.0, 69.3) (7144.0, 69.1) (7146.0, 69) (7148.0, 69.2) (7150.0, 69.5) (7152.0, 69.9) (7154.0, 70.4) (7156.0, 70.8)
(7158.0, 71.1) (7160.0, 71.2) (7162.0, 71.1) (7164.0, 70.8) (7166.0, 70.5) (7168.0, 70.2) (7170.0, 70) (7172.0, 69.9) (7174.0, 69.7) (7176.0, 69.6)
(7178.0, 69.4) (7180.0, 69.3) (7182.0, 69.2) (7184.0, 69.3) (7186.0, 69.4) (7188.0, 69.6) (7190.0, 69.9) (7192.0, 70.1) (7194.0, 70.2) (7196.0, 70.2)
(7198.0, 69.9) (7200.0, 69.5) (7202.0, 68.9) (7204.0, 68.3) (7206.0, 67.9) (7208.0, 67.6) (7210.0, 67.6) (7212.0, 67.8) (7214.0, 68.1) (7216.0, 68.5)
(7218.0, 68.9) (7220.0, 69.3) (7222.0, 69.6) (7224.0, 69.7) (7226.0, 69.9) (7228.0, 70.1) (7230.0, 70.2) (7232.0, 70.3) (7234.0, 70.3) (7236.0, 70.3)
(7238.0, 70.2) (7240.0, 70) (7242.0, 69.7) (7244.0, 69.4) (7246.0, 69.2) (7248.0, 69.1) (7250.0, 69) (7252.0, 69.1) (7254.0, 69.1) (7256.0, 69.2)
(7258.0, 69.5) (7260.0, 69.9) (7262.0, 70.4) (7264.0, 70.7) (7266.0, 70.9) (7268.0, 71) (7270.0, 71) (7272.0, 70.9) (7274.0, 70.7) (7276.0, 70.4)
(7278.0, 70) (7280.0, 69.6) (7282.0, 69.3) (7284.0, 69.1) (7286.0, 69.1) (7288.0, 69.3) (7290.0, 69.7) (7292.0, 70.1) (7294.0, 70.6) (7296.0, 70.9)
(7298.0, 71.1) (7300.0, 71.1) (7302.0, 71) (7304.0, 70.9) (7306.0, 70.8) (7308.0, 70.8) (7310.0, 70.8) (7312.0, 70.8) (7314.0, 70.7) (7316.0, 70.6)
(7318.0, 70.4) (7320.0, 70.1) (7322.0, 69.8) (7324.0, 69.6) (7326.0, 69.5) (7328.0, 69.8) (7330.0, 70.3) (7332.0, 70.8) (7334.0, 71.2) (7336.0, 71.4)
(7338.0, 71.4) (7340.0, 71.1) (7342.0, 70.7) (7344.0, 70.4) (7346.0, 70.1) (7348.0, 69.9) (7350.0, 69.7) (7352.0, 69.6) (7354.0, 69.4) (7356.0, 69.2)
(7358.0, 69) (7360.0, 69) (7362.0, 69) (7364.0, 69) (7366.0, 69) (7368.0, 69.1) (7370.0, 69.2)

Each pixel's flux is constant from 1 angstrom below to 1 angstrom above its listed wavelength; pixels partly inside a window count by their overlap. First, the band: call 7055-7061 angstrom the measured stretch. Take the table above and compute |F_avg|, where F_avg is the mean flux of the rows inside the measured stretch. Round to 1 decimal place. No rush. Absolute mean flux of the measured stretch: 70.7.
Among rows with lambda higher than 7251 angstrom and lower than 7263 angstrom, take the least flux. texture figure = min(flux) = 69.1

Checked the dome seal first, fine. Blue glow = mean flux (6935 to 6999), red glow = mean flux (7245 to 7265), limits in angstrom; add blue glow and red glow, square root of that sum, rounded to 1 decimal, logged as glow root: 11.9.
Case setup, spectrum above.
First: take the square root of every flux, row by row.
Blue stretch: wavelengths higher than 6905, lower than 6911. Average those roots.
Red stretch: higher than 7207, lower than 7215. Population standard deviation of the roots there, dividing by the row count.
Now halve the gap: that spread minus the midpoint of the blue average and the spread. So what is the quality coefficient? -4.194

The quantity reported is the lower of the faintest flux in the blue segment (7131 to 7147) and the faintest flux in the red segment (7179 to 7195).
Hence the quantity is 69.0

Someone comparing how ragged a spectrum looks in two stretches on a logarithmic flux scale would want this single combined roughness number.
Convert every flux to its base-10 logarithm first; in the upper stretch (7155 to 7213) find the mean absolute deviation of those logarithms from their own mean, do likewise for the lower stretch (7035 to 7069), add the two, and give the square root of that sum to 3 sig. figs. 0.0865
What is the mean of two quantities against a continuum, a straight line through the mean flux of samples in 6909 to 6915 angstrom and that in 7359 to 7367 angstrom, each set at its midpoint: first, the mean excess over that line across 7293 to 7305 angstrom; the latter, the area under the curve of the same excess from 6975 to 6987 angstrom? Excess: 3.6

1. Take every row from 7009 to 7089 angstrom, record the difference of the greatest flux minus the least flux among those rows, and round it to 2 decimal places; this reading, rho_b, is 2.60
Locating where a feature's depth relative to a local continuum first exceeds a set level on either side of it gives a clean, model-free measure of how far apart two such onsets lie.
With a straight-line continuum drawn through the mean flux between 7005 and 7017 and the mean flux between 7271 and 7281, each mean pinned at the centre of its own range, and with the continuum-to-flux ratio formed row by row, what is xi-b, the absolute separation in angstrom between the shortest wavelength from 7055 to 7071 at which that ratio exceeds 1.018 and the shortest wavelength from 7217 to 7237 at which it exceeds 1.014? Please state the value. 162 angstrom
